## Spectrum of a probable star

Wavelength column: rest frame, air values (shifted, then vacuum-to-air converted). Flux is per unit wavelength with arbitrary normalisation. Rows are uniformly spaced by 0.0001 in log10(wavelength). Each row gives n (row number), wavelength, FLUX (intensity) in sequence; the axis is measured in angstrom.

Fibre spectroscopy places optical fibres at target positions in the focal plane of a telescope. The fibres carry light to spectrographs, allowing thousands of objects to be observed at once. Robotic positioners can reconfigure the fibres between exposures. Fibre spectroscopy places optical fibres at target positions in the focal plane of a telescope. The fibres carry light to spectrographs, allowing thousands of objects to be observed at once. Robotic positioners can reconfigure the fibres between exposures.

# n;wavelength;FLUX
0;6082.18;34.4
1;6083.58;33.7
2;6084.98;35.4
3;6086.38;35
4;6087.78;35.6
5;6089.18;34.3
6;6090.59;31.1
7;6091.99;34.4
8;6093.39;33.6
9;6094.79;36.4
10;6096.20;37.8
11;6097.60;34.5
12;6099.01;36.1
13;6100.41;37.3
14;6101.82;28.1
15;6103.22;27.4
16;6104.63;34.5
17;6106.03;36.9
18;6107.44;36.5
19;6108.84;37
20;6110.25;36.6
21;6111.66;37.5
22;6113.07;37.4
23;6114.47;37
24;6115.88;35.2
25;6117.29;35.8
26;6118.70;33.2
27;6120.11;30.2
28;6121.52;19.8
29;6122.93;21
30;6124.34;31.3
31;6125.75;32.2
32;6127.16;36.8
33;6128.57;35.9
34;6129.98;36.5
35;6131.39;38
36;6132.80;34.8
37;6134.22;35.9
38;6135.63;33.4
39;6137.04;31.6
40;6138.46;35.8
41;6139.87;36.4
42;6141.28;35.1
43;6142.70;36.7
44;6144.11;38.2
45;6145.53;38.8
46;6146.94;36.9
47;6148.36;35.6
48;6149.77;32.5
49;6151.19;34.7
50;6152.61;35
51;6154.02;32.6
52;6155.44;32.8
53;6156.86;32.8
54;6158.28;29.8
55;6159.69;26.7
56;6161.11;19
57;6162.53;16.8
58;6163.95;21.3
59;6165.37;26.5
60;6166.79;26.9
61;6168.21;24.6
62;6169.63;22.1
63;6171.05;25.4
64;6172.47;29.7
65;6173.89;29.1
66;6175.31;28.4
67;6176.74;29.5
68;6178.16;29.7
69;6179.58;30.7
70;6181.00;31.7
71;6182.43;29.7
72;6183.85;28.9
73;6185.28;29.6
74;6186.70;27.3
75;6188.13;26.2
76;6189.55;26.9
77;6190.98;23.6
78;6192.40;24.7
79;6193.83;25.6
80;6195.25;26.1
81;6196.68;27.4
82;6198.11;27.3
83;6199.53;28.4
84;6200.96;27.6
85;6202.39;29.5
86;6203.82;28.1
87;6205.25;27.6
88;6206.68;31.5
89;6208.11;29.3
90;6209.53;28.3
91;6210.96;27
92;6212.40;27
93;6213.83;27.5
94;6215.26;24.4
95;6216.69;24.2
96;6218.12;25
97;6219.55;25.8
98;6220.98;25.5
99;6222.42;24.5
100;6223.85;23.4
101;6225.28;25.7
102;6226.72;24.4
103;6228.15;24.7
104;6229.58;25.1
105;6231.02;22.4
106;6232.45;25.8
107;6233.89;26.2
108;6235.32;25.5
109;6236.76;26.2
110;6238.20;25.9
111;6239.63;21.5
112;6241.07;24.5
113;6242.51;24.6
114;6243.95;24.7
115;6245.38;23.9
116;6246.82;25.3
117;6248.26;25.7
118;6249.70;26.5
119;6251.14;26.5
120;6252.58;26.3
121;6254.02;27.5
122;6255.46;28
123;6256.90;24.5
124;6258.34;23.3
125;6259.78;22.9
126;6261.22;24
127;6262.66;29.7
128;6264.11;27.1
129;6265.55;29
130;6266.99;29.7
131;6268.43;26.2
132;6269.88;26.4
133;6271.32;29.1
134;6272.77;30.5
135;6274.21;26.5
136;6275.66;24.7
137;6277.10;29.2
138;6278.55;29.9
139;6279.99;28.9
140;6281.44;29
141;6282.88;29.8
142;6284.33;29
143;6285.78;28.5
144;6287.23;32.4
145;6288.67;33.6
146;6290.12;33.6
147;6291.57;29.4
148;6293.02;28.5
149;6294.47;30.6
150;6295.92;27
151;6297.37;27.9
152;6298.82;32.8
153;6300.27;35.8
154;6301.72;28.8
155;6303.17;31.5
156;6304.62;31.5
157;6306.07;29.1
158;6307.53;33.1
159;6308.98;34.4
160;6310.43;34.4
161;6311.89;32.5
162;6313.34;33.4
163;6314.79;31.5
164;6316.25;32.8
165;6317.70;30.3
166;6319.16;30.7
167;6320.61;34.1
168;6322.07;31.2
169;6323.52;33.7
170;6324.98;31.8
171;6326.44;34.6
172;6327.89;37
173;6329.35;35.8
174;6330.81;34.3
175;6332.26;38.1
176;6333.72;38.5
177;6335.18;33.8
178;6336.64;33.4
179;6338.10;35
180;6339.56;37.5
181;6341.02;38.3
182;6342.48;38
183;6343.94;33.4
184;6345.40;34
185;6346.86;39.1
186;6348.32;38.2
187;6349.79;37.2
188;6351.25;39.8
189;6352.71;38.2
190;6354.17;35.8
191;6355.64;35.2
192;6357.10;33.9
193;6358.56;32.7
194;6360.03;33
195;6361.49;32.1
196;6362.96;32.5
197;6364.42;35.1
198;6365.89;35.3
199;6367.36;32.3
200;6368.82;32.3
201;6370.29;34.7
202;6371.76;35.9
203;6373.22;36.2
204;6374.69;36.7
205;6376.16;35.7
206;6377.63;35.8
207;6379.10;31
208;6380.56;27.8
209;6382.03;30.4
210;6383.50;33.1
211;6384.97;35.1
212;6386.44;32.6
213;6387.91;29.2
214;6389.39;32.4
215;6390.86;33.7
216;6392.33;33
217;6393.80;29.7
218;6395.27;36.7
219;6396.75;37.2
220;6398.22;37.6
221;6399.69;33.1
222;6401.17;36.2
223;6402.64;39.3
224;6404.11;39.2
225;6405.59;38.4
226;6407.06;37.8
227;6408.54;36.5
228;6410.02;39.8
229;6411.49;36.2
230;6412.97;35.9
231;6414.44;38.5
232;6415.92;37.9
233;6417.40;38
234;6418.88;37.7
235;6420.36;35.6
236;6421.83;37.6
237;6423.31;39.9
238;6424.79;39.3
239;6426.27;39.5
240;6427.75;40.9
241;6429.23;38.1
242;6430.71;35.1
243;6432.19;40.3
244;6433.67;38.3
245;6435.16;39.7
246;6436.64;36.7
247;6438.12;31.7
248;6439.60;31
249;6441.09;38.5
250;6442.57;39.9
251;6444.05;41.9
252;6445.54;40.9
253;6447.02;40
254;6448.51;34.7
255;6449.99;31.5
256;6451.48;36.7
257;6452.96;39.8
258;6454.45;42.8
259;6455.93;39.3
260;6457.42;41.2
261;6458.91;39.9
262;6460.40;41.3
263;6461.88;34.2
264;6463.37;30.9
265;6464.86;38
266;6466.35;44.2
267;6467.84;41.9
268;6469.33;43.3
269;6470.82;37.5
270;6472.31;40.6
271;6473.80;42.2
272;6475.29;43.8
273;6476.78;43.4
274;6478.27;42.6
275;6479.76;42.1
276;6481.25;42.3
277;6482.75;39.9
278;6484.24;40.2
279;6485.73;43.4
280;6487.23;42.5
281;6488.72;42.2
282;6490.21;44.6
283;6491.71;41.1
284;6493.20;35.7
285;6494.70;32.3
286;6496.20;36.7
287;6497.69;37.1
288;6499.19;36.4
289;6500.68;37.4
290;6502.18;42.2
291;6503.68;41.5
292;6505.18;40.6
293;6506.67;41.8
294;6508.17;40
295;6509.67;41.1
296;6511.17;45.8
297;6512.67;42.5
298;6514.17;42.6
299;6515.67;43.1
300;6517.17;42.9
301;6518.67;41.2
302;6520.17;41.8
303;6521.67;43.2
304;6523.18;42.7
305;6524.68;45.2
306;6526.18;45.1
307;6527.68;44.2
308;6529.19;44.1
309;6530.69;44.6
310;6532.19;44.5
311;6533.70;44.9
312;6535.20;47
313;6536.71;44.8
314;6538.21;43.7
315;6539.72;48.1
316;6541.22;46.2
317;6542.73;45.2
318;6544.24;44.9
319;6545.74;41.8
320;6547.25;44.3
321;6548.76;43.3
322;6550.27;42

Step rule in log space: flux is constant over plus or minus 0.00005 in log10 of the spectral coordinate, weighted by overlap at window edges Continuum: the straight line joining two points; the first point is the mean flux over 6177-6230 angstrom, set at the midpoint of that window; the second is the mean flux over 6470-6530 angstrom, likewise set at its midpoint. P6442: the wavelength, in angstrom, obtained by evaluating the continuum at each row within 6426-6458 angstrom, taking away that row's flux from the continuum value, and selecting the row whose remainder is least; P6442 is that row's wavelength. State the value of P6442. 6454.45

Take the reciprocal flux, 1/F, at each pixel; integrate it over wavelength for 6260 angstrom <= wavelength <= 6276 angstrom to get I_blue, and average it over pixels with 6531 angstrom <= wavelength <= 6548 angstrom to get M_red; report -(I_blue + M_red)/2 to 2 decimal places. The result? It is -0.30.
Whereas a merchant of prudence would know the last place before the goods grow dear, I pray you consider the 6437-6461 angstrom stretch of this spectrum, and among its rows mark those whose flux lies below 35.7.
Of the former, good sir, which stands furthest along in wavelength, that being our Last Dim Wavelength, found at 6449.99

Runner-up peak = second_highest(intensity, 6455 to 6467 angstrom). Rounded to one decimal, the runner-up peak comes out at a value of 41.3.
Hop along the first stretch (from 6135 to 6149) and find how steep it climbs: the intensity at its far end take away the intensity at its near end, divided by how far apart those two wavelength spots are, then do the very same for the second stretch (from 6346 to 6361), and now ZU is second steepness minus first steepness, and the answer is -0.64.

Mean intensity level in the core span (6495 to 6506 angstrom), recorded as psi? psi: 39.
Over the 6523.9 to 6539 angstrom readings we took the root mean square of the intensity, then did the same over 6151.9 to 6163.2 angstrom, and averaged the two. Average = 37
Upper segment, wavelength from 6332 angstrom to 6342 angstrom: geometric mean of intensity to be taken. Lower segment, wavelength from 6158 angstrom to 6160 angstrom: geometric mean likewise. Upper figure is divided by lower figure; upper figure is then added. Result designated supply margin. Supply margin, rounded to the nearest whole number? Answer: 38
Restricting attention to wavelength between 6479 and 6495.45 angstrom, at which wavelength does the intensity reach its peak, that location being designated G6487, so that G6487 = 6490.21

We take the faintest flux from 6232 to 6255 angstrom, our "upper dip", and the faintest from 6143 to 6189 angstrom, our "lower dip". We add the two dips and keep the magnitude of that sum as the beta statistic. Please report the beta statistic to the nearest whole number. 38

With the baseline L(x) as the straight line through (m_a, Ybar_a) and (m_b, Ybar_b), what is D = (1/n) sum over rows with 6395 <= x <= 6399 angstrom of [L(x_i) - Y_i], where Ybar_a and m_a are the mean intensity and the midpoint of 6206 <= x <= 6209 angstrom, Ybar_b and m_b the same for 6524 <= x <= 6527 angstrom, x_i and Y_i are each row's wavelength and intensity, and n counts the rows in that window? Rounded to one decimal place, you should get 2.0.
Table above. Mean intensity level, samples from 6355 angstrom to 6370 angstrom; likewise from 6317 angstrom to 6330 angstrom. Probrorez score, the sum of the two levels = 67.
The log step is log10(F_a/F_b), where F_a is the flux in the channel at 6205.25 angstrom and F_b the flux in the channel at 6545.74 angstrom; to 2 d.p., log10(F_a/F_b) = -0.18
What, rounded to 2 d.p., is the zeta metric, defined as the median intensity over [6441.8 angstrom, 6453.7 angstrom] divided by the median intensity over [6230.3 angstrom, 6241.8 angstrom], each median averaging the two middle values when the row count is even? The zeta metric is 1.55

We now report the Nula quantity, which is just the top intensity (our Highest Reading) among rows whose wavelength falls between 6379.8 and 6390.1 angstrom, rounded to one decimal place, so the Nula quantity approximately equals 35.1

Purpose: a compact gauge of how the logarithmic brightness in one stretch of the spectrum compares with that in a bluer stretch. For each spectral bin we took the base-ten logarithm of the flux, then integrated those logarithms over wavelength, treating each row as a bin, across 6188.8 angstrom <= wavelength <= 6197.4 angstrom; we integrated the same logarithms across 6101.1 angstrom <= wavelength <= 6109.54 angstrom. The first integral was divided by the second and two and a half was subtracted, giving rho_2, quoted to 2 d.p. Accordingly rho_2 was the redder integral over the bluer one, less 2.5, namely -1.56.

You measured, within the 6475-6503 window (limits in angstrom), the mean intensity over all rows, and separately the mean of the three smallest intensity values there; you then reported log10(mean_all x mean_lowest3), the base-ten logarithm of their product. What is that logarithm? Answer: 3.15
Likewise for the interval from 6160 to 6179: 2.68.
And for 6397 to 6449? 3.08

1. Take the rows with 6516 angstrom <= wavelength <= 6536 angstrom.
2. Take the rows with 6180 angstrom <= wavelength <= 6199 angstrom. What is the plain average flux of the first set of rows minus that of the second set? 17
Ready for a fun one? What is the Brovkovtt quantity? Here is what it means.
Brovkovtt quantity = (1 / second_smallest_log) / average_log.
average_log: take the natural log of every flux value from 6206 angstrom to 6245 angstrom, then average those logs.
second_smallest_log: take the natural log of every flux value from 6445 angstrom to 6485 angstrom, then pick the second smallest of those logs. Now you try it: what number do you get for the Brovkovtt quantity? 0.0895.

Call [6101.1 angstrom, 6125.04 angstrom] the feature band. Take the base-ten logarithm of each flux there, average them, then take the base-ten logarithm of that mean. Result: 0.18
